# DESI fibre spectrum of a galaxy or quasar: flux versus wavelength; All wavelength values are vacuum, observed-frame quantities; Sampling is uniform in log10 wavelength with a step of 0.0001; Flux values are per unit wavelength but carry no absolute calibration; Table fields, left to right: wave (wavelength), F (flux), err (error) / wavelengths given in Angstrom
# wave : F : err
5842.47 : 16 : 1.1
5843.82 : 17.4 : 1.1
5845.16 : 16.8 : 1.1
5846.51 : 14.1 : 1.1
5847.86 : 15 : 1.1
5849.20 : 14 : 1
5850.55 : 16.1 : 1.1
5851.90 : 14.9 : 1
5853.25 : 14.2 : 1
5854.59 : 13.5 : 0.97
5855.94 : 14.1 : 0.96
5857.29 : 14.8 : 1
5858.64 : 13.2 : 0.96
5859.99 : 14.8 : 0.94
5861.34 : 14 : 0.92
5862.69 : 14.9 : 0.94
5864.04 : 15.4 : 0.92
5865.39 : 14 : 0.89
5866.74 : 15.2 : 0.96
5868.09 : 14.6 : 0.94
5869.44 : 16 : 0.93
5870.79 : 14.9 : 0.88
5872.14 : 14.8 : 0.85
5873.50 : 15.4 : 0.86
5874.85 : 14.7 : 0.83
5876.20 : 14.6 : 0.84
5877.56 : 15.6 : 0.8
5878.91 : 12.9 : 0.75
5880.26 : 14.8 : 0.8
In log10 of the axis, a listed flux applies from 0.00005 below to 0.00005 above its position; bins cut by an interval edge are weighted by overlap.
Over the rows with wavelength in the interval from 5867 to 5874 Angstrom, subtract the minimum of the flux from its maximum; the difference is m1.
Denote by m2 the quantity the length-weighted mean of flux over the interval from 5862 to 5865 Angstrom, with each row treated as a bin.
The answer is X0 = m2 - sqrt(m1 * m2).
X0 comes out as 10.4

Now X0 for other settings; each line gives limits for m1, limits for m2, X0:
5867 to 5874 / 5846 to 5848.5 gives 10.0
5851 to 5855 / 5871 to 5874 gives 10.4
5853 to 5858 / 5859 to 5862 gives 10.0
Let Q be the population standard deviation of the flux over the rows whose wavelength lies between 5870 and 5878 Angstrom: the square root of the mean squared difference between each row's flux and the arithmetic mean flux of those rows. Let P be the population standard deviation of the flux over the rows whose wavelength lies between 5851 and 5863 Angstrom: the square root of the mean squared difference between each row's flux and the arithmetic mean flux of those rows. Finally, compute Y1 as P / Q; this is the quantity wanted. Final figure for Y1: 1.6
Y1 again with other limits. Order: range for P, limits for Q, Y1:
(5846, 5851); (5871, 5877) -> 2.7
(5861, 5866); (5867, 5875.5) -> 1.2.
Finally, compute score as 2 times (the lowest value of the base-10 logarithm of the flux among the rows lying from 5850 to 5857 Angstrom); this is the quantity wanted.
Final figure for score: 2.26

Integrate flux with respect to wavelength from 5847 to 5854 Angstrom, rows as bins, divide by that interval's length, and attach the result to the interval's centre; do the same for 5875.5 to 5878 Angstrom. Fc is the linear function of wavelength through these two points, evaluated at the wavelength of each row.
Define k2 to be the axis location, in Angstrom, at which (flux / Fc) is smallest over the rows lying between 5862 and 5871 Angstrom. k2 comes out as 5865.39 Angstrom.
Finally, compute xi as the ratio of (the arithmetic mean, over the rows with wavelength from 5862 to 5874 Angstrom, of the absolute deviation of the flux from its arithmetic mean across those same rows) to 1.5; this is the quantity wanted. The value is 0.28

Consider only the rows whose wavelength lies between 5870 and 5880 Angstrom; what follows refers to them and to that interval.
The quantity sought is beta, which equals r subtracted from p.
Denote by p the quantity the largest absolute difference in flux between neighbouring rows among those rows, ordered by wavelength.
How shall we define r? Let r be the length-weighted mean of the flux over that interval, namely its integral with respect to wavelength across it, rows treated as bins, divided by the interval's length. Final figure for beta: -12.0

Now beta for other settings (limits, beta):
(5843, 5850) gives -12.8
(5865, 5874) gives -13.6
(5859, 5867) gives -13.2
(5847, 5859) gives -12.3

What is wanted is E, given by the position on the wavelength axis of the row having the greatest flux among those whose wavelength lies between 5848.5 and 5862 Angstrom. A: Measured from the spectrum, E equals 5850.55 Angstrom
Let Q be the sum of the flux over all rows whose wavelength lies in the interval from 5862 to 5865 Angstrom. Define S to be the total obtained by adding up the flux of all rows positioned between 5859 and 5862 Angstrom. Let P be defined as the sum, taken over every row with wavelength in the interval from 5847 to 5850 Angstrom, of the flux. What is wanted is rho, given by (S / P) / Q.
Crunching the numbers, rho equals 0.0328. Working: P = 29.0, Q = 30.3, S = 28.8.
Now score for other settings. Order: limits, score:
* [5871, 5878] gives 2.33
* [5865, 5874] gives 2.29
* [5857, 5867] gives 2.24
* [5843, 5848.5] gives 2.30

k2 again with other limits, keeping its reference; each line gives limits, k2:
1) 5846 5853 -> 5849.20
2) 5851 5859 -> 5858.64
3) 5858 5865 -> 5858.64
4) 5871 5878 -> 5876.20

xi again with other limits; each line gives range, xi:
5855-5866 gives 0.38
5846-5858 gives 0.40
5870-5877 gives 0.14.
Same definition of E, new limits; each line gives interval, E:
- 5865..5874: 5869.44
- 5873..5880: 5877.56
